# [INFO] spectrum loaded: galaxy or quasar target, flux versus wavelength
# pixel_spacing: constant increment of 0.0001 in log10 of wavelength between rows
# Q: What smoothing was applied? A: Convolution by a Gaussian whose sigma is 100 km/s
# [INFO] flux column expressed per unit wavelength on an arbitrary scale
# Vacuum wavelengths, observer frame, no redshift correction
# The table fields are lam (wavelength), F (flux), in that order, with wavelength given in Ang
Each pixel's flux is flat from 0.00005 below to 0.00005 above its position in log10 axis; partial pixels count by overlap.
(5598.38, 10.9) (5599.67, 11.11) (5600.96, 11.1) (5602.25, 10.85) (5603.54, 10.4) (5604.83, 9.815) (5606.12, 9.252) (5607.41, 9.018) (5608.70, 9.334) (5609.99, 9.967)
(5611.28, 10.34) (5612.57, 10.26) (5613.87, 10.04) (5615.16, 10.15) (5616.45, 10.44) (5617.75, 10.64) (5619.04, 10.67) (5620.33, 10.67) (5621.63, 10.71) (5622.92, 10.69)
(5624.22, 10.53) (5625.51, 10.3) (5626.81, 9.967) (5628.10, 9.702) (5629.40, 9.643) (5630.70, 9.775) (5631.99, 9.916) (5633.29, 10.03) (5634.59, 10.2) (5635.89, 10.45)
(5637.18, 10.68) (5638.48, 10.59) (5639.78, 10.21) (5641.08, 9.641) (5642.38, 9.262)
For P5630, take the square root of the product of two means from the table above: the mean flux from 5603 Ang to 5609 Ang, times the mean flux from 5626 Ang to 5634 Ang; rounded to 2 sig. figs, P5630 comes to 9.7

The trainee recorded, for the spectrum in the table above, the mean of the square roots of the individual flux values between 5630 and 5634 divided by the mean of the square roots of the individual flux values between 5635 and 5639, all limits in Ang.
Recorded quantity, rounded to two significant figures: 0.97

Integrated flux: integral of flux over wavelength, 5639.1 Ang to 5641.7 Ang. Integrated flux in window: 25.8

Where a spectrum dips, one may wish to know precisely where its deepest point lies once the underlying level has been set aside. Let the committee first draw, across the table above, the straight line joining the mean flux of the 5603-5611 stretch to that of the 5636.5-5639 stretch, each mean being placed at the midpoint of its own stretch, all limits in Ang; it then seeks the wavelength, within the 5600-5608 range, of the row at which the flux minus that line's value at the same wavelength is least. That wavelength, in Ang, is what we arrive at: 5607.41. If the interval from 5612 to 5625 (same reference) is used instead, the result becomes 5613.87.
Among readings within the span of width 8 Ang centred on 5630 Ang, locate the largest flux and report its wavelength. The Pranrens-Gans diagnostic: 5633.29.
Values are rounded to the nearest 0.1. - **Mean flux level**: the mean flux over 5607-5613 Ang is 9.8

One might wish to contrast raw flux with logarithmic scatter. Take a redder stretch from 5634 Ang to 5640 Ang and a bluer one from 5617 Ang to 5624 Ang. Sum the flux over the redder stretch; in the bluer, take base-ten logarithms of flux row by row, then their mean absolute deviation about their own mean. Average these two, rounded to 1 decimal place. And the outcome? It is 26.1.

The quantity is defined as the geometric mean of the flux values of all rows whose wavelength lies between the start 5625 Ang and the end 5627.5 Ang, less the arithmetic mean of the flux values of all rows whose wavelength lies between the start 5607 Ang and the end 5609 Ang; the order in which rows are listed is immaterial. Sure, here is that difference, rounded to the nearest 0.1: 1.0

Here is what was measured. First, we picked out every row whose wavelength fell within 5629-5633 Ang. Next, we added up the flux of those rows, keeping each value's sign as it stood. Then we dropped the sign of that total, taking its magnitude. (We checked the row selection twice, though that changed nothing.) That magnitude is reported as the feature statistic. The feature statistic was 29.3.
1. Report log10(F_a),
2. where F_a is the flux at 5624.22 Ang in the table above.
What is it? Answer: 1.02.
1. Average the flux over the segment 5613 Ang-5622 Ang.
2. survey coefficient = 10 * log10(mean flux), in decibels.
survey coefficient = 10.2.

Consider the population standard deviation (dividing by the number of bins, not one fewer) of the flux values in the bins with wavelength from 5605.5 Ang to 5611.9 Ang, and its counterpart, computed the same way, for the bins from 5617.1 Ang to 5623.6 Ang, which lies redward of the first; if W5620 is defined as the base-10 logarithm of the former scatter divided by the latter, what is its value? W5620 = 1.3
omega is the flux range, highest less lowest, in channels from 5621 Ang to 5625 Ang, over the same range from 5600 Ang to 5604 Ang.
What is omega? 0.26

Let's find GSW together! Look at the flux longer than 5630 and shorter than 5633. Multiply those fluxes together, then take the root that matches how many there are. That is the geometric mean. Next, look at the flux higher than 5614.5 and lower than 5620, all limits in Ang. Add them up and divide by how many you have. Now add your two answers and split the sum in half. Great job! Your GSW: 10.2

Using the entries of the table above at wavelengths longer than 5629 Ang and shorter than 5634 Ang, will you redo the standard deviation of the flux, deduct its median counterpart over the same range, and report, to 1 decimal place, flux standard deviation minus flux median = -9.7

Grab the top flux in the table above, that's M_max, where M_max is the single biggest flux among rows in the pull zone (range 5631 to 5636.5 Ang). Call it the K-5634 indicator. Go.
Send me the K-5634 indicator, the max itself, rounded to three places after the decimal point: 10.450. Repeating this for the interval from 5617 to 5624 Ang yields 10.710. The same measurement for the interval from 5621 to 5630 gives 10.710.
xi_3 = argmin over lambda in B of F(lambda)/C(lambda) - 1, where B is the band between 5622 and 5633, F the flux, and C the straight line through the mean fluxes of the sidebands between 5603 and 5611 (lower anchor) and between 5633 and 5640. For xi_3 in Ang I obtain 5629.40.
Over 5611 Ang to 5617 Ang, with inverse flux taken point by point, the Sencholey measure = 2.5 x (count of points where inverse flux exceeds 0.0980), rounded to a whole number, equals 5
